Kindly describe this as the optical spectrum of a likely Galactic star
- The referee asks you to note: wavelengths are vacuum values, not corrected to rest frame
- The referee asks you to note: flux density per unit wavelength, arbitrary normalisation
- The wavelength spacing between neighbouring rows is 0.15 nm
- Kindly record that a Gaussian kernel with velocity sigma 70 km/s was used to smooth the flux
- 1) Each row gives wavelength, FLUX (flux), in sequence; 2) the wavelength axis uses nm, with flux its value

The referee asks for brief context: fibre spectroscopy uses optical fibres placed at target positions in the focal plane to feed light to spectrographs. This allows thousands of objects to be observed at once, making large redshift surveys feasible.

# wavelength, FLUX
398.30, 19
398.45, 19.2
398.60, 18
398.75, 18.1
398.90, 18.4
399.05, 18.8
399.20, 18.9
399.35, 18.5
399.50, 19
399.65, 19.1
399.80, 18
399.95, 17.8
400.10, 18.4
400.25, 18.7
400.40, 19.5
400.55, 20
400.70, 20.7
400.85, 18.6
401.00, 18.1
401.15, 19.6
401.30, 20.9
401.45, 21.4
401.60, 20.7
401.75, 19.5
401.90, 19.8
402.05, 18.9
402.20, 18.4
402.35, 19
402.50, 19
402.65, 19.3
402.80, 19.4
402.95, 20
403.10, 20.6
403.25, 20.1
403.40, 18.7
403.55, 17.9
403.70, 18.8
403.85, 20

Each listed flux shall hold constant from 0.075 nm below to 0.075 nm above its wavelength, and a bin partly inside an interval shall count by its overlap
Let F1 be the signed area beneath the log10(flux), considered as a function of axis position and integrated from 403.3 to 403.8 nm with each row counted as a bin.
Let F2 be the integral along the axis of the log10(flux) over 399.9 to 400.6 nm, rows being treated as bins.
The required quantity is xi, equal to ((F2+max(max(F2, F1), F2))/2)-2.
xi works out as -1.1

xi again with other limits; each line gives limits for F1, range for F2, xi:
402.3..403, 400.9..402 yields -0.6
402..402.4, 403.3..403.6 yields -1.6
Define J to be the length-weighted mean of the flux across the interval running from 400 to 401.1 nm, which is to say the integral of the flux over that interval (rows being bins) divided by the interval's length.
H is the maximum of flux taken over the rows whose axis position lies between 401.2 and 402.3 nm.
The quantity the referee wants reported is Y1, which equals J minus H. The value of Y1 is -2.3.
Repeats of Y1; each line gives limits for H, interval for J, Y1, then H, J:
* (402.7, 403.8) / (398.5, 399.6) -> -2.0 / 20.6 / 18.6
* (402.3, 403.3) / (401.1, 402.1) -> -0.4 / 20.6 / 20.2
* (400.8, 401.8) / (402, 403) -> -2.3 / 21.4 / 19.1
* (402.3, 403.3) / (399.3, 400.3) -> -2.1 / 20.6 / 18.5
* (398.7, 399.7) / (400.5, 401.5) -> 0.8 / 19.1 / 19.9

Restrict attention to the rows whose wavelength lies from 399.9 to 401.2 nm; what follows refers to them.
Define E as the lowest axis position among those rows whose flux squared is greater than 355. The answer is 400.40 nm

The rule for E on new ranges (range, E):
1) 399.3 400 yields 399.50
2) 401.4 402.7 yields 401.45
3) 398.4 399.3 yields 398.45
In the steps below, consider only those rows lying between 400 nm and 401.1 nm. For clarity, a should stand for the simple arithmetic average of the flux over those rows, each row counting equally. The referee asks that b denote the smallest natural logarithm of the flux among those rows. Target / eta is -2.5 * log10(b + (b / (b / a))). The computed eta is -3.36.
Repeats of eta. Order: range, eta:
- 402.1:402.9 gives -3.35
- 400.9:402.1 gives -3.39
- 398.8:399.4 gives -3.33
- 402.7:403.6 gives -3.37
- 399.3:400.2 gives -3.32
